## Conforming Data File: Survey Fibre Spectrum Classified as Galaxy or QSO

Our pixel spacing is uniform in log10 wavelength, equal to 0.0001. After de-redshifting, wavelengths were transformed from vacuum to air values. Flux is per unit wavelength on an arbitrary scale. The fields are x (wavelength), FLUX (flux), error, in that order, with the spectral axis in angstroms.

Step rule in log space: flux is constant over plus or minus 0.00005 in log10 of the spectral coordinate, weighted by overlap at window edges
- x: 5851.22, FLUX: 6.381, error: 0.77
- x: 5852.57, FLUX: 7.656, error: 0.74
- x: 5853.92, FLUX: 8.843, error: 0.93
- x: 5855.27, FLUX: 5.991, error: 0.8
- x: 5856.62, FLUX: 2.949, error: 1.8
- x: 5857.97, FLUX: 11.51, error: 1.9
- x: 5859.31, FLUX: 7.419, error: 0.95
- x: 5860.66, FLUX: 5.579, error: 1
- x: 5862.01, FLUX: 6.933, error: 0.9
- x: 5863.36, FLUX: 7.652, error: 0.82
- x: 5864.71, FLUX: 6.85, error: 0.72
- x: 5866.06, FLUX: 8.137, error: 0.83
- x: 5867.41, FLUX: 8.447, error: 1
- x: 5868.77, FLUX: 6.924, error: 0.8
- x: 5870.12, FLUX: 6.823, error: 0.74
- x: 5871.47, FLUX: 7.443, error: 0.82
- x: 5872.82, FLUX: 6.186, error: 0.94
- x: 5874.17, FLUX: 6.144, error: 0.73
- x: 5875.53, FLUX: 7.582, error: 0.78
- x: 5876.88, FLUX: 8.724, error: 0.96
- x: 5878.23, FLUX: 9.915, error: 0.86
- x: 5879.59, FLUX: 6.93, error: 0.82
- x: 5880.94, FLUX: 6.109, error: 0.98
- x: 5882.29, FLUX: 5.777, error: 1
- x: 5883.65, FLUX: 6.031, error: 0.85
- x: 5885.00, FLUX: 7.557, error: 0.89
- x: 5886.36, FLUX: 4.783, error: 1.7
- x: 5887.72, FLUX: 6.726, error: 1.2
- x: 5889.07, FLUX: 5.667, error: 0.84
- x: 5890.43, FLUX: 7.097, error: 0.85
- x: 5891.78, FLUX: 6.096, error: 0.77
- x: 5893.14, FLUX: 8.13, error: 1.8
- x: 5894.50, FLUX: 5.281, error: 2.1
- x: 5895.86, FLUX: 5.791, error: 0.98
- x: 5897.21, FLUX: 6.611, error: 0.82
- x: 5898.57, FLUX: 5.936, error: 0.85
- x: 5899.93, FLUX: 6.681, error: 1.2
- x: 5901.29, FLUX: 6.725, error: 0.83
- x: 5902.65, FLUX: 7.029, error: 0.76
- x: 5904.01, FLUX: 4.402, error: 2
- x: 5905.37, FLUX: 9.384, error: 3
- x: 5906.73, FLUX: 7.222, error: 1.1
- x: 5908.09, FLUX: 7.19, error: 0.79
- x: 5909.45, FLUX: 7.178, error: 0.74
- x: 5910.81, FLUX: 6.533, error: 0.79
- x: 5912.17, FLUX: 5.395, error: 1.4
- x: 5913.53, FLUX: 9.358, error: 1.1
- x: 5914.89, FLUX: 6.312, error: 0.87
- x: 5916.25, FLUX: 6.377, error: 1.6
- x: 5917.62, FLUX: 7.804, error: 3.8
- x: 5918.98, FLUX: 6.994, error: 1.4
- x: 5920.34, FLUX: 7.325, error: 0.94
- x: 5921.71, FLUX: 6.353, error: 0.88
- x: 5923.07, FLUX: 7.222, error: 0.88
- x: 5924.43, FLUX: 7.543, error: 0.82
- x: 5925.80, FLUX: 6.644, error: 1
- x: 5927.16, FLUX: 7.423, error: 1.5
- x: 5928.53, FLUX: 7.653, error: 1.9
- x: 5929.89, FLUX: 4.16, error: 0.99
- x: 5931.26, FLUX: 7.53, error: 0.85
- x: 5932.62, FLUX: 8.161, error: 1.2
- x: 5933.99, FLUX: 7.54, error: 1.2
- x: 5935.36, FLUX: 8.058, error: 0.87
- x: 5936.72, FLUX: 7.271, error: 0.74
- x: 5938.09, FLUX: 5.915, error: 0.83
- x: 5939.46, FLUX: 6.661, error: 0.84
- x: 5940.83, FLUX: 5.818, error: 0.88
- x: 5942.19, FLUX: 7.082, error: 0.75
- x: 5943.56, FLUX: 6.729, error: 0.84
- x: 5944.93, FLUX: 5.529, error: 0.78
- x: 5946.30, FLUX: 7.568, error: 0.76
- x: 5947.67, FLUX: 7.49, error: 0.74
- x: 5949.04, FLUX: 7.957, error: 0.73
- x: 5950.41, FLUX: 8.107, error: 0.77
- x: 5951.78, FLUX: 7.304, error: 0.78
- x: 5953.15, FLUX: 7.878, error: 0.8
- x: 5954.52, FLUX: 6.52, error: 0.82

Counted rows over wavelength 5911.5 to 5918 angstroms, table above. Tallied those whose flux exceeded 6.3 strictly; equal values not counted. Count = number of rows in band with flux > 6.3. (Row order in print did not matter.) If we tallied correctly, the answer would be 4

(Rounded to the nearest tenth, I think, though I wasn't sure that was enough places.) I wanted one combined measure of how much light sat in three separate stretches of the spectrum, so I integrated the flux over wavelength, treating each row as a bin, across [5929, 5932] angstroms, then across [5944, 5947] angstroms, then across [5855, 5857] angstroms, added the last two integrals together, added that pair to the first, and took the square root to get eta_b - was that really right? 6.8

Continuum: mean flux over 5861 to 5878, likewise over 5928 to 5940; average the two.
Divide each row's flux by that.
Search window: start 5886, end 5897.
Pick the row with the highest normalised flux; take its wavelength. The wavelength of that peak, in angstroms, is 5893.14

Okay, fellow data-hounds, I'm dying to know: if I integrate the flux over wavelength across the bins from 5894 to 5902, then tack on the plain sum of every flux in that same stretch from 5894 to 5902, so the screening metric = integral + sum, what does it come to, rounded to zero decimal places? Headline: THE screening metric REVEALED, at 87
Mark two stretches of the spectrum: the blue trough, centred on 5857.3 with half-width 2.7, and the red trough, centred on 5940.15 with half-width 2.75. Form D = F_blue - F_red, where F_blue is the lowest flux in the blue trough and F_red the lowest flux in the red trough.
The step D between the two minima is -3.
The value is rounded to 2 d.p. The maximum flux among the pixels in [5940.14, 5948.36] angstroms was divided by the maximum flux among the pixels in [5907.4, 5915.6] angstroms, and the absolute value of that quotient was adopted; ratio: 0.81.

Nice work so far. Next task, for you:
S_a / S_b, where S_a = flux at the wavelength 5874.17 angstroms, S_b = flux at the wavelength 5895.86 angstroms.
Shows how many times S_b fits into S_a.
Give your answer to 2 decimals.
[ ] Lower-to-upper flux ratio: 1.06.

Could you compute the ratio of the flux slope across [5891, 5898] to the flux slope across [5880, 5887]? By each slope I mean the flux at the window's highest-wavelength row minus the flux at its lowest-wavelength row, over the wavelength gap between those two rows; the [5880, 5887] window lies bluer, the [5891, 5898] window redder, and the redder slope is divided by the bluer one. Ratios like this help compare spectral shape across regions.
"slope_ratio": -0.4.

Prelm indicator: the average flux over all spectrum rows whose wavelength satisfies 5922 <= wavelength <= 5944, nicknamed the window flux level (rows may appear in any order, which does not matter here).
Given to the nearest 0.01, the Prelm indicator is 6.96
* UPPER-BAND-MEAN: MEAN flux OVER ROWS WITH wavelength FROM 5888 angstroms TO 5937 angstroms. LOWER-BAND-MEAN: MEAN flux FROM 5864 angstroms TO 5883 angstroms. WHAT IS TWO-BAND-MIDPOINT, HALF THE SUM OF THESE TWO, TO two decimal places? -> 7.09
